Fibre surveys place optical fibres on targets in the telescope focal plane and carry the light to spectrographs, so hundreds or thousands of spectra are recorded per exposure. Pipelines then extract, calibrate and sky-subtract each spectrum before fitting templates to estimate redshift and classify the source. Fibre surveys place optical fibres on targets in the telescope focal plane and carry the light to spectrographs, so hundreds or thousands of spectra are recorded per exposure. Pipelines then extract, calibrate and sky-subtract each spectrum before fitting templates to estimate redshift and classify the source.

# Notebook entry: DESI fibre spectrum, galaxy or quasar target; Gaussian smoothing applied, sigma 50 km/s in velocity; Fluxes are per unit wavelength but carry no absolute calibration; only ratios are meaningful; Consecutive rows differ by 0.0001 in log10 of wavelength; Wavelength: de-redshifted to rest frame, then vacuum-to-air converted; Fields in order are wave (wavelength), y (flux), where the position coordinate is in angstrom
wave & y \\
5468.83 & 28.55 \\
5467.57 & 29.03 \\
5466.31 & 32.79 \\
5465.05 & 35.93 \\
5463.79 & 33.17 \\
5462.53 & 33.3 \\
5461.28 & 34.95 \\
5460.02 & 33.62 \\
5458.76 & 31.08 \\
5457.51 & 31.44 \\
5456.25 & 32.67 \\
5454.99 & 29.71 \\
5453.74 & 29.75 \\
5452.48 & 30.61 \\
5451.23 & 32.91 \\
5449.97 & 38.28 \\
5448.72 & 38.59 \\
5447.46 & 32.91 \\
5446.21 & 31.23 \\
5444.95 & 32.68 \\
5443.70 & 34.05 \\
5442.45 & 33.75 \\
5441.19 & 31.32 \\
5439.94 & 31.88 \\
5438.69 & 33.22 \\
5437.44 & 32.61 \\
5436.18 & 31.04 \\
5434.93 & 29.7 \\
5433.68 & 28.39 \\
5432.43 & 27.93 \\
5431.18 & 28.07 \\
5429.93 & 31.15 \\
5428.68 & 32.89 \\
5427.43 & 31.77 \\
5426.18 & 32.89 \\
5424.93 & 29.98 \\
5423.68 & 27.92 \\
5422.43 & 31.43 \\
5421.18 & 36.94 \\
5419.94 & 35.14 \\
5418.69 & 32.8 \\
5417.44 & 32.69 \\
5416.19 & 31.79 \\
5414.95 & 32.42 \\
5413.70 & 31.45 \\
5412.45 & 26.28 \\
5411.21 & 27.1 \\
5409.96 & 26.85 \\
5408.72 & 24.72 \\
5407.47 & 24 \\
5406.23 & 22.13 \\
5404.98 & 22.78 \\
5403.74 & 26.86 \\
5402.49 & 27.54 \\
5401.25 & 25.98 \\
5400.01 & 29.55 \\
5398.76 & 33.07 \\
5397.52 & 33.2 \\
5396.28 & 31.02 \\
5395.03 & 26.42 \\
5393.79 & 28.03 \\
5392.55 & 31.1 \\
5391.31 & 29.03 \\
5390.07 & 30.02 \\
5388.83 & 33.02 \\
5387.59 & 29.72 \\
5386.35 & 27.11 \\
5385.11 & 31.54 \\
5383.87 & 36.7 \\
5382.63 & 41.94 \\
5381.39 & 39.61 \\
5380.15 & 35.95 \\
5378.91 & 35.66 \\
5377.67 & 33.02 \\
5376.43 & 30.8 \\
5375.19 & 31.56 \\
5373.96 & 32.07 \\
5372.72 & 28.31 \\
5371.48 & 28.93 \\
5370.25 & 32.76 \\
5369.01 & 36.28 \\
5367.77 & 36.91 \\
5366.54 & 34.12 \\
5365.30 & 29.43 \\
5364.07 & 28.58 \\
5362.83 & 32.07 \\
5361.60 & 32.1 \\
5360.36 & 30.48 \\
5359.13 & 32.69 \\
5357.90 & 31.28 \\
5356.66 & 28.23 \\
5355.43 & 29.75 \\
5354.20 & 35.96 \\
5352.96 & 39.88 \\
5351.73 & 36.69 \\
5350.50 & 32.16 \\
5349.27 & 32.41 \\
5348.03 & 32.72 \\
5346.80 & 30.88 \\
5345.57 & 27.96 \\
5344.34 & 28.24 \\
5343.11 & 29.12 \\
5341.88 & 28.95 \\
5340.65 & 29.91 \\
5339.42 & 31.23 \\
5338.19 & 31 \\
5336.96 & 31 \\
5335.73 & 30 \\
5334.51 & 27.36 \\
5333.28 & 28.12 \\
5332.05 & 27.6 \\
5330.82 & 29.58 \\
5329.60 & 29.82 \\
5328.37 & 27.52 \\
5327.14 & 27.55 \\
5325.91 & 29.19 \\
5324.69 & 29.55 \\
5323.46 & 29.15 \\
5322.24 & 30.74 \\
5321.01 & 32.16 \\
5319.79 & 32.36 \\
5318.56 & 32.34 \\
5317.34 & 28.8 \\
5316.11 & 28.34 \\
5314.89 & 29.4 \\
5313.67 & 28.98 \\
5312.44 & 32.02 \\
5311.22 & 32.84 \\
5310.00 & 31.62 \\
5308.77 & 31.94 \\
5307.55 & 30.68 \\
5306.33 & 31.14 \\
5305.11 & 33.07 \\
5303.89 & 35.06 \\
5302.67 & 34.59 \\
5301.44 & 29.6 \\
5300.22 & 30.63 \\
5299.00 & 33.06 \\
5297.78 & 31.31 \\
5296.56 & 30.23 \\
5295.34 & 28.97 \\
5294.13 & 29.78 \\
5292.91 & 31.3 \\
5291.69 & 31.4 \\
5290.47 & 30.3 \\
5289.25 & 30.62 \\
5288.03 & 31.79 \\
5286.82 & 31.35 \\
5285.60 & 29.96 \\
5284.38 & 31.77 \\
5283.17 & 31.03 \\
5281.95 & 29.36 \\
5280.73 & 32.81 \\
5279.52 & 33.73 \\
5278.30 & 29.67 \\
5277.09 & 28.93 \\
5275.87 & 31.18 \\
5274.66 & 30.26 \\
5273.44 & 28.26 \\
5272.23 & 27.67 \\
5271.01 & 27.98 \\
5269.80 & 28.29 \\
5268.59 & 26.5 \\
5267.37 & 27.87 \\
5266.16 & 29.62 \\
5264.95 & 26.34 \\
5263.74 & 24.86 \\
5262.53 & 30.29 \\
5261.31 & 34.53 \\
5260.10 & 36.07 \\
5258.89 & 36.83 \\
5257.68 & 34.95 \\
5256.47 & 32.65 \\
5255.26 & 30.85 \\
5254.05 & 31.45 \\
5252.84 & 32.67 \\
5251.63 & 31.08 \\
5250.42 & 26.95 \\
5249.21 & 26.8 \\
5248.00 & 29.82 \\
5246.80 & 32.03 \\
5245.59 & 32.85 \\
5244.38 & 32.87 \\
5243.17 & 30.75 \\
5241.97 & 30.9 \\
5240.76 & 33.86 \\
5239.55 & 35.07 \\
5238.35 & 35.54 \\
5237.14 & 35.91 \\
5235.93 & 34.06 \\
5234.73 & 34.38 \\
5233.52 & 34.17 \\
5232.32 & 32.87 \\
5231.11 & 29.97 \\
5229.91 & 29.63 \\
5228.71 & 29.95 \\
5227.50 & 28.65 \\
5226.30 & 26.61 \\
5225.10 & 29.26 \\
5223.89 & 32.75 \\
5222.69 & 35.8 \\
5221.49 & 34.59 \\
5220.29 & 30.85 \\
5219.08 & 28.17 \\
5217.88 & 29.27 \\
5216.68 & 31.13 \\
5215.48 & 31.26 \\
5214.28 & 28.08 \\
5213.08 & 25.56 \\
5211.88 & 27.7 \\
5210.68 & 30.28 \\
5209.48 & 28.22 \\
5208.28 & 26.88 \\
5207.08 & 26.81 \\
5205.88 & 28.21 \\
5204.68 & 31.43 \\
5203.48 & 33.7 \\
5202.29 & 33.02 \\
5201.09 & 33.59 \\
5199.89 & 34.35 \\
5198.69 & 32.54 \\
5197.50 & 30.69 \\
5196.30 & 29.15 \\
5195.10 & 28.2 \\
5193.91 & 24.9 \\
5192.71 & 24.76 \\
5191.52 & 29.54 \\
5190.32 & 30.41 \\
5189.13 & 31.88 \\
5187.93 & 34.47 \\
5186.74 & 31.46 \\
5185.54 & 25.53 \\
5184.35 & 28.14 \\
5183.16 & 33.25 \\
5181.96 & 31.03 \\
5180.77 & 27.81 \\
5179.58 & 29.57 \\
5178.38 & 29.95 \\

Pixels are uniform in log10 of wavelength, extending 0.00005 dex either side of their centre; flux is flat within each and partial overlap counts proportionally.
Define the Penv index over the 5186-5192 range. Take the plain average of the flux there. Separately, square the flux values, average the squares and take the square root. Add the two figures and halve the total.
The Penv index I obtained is 32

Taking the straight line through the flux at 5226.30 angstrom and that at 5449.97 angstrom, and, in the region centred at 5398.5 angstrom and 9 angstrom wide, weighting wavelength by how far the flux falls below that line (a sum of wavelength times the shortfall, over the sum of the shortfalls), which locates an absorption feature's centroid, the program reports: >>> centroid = 5399.1 angstrom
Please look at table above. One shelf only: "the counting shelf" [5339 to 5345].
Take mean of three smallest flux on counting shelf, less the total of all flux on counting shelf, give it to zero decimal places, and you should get -119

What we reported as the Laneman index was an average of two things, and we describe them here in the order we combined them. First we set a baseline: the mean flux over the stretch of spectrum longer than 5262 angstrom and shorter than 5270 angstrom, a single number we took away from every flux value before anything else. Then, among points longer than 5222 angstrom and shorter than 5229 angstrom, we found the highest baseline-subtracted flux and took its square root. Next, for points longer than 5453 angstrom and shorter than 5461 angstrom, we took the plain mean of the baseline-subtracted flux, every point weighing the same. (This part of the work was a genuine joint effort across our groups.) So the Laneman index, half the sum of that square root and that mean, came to 3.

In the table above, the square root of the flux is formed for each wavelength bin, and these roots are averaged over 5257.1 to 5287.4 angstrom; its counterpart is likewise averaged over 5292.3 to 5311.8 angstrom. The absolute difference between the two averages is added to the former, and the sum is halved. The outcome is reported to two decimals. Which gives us 2.81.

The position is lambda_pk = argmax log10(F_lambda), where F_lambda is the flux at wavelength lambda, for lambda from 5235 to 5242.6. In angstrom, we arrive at 5237.14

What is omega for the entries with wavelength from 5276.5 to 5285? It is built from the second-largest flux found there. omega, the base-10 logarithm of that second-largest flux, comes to 1.52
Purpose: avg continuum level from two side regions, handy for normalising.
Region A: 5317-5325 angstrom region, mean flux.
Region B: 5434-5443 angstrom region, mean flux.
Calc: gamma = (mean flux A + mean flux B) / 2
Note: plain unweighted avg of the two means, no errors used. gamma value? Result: 31.3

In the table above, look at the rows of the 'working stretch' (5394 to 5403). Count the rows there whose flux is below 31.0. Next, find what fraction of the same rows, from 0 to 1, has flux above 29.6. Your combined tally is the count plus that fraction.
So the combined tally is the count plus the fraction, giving 4.4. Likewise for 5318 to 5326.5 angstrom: 4.6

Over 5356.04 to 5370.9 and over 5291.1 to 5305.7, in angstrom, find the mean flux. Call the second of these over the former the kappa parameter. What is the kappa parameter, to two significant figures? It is 0.98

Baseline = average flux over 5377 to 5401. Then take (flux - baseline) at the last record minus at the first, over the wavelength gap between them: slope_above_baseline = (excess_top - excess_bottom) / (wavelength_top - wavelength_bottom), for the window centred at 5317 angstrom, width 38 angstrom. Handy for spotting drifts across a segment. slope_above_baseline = -0.1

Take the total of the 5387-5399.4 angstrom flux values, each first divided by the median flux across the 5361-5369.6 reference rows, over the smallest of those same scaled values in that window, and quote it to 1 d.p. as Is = 11.5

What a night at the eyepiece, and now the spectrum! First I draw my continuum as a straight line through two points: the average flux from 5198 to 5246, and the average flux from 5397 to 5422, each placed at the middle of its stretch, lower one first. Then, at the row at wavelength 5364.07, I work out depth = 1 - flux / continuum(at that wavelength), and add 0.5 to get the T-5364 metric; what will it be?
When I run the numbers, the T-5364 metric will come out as 0.54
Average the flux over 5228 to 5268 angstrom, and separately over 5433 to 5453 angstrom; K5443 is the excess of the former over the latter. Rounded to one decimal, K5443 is -0.9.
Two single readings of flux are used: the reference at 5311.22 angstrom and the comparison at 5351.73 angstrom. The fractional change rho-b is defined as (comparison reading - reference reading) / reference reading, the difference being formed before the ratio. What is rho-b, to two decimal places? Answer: 0.12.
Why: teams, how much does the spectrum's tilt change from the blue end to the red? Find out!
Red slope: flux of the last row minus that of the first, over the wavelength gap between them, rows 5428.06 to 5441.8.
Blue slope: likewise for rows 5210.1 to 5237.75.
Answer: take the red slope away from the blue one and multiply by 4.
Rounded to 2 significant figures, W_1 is 1.4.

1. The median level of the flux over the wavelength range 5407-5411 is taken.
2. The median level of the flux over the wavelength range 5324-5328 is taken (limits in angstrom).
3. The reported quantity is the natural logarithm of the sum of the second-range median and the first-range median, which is 3.99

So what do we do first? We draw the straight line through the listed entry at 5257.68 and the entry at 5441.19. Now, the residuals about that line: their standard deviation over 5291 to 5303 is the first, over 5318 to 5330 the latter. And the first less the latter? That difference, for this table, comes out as 0.0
